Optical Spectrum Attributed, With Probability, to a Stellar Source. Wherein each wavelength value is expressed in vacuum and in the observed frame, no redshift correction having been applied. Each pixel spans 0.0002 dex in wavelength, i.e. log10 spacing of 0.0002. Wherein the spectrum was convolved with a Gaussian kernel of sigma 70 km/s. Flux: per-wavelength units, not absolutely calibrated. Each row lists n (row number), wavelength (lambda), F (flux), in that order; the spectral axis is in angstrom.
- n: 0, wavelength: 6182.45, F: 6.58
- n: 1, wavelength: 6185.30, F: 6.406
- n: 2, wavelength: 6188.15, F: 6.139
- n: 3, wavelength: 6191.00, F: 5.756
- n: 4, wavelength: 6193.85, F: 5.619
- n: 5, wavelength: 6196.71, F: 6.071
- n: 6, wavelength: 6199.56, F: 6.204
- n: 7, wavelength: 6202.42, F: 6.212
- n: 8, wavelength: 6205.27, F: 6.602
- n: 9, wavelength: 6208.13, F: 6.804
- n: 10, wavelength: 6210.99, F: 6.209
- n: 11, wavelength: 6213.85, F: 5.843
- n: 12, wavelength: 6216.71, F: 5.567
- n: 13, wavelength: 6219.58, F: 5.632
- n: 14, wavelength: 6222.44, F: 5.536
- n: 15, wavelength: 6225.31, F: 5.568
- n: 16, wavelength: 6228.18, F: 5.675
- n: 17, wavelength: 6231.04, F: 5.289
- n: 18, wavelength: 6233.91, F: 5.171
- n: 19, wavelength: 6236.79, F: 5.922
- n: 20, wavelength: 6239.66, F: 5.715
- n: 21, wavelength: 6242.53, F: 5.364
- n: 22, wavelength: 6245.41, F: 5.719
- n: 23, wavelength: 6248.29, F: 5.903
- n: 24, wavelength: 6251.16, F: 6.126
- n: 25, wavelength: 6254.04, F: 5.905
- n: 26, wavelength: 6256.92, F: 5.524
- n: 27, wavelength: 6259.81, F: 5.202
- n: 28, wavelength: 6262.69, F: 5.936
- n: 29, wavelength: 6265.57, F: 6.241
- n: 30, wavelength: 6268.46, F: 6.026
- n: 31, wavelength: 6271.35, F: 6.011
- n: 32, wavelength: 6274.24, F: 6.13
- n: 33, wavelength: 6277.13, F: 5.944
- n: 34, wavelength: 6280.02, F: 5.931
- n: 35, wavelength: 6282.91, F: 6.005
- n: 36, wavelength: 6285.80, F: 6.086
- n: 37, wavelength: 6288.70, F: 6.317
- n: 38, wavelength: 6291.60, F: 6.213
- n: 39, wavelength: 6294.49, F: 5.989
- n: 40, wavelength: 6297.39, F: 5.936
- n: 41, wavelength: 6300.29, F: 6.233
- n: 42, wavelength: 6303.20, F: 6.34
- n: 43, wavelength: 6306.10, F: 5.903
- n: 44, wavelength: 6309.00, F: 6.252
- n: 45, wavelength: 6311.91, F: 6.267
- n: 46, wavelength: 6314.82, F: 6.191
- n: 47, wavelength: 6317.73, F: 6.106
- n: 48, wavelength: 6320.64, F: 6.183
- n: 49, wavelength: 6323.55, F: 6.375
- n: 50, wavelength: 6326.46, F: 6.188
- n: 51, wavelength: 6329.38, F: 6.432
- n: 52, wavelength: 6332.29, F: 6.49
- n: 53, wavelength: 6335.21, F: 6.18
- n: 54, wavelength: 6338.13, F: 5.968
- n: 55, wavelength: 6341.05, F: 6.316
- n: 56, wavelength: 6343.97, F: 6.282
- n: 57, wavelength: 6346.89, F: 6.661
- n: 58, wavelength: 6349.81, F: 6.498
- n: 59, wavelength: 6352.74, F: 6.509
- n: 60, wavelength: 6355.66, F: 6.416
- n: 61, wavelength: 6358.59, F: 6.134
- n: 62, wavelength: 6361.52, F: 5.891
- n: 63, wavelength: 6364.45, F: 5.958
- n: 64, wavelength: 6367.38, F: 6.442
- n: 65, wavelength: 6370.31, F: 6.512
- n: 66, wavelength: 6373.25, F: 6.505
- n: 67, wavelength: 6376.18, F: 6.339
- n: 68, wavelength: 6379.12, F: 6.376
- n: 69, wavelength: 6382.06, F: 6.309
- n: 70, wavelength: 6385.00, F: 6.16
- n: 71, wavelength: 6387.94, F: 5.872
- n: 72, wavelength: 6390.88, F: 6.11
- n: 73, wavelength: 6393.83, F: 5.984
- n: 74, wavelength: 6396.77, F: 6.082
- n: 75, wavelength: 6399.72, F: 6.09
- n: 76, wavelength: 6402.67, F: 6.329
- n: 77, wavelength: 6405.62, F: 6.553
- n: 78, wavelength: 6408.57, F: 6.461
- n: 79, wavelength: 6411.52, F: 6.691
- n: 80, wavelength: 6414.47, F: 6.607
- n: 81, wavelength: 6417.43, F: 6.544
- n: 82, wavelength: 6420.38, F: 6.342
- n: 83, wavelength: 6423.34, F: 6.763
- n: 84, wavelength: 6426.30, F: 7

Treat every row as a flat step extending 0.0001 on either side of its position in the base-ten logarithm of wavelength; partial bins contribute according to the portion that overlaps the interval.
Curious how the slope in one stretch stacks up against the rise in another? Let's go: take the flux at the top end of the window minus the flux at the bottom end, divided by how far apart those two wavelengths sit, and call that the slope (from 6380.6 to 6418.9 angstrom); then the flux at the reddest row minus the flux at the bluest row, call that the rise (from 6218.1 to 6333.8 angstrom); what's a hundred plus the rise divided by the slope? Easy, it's 229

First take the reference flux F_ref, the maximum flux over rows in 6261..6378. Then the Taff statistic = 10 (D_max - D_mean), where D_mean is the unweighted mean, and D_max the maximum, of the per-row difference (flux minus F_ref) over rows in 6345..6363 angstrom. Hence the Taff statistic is 3.1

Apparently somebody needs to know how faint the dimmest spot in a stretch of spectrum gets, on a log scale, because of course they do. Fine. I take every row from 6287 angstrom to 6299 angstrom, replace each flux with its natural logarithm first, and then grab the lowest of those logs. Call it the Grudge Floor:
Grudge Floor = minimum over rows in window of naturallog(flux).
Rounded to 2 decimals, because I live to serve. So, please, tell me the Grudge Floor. 1.78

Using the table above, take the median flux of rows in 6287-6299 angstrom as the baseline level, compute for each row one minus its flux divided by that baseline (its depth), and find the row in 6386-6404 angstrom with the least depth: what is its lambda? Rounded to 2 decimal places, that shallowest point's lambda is 6402.67 angstrom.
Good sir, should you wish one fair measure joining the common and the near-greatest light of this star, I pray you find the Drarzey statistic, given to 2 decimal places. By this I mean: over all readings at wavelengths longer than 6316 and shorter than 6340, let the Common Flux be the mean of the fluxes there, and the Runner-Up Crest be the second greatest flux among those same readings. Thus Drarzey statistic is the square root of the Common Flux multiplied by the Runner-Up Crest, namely 6.34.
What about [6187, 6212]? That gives 6.39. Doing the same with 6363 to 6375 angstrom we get 6.43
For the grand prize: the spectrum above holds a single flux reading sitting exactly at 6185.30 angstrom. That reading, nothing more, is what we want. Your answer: 6.406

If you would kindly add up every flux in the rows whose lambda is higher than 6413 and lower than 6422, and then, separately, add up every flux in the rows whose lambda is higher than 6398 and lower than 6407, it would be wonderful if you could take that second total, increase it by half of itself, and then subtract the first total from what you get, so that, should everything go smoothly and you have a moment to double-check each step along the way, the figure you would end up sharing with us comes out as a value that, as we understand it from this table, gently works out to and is 9.0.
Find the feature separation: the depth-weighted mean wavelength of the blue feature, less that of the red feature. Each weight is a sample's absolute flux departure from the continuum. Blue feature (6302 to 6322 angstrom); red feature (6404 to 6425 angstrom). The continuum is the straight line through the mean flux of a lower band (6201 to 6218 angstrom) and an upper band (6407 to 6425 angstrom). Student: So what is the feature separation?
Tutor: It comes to -105.0 angstrom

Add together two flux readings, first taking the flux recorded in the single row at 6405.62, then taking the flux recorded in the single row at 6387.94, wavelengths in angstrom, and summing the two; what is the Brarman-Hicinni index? 12.4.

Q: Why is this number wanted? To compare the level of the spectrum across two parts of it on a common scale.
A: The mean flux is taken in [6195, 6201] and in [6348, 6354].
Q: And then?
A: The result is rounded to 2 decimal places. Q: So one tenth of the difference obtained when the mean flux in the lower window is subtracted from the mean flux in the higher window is 0.04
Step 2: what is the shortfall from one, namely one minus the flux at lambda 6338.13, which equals -5.0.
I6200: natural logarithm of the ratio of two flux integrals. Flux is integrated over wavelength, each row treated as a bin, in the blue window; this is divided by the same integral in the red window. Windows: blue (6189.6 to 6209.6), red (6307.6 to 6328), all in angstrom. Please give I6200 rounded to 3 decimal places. -0.026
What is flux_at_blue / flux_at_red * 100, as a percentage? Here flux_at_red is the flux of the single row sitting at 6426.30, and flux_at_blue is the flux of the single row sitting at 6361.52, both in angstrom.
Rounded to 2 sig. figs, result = 84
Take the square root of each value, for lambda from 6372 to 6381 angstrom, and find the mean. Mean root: 2.53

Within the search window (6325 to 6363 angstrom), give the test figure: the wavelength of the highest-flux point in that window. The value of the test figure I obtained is 6346.89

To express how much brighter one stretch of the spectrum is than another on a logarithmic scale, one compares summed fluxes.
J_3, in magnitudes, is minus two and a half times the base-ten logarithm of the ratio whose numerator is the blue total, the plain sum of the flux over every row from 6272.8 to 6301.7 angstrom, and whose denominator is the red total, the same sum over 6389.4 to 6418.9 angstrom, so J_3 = 0.047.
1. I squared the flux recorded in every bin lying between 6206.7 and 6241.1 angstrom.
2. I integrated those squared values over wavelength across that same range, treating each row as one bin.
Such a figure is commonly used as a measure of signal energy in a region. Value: 1141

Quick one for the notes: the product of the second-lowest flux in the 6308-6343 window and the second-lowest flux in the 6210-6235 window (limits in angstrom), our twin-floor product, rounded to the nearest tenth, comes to 32.3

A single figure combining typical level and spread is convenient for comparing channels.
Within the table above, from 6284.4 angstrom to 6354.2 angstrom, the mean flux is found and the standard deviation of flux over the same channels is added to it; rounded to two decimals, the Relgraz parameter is 6.44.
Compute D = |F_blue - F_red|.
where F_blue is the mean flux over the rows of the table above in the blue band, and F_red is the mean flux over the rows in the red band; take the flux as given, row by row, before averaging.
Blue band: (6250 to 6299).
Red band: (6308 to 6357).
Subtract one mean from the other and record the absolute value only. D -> 0.34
